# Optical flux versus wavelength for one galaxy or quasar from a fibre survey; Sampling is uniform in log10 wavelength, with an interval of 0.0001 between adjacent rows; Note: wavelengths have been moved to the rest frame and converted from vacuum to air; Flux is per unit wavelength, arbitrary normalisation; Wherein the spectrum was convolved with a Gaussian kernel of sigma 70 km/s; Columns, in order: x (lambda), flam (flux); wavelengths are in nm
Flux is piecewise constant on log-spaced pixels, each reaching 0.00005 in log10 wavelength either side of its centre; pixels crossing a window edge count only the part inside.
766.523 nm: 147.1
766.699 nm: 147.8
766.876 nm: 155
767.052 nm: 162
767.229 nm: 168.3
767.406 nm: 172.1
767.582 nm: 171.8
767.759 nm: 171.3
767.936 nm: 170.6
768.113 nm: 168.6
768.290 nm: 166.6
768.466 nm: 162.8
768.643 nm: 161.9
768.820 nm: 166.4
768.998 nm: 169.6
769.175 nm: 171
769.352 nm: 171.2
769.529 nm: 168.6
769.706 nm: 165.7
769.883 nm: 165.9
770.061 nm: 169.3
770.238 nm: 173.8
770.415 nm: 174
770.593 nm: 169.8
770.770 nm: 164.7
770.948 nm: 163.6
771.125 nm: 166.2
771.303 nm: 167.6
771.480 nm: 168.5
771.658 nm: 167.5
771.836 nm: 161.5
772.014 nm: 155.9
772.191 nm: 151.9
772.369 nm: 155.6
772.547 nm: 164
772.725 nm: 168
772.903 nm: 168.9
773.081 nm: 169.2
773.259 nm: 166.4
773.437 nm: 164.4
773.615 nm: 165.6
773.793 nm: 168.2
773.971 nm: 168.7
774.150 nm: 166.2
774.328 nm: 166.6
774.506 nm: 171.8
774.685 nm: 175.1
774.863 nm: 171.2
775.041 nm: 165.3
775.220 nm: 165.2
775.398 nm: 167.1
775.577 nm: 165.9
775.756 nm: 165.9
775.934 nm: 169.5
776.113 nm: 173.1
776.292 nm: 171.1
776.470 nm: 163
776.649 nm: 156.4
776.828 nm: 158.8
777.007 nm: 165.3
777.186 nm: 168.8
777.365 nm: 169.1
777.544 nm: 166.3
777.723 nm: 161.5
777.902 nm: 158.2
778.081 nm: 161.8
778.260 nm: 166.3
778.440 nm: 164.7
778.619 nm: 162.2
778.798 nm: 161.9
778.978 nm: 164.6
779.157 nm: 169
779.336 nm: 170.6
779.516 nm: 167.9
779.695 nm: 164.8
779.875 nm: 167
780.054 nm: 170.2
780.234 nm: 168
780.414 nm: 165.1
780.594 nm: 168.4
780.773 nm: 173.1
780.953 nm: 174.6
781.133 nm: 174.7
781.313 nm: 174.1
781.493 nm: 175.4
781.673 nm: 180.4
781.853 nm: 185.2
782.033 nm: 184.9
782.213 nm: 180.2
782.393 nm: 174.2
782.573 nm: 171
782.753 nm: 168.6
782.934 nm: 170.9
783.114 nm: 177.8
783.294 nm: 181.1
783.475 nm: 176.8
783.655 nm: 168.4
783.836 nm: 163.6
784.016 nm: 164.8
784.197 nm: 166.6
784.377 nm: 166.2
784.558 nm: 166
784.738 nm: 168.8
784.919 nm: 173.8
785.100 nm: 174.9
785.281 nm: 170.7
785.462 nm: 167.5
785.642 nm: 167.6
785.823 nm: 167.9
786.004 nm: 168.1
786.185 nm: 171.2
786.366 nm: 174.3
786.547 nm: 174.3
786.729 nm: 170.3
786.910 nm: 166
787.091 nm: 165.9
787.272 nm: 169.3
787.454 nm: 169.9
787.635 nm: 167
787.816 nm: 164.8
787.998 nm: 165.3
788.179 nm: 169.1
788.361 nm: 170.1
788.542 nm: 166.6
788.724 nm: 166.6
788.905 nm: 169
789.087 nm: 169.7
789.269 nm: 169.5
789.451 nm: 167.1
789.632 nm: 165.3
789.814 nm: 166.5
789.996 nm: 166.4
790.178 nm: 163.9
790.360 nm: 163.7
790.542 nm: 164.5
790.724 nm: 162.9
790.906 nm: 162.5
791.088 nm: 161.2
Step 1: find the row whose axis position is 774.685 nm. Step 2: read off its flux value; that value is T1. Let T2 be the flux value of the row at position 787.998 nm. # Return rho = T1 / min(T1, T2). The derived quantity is 1.06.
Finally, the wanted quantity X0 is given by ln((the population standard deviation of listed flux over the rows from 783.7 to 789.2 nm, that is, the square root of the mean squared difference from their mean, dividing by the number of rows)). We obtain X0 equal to 1.08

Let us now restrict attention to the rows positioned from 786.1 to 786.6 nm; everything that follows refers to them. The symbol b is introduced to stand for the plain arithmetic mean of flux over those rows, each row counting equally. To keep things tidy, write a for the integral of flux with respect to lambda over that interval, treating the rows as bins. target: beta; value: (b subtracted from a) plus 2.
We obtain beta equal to -85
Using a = 87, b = 173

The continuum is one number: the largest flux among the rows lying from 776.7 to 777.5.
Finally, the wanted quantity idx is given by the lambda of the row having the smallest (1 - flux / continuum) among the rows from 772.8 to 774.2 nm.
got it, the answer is 773.081 nm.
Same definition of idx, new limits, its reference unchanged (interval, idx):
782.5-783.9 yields 783.294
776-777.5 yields 776.113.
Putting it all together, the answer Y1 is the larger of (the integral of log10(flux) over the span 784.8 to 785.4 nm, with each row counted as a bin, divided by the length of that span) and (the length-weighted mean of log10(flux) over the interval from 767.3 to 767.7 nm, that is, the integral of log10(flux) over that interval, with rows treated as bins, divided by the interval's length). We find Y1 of 2.236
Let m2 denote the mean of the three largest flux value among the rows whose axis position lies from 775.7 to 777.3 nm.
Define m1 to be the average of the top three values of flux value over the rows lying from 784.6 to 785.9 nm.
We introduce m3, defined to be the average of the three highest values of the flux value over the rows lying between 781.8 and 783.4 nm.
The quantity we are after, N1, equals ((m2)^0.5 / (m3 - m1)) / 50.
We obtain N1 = 0.0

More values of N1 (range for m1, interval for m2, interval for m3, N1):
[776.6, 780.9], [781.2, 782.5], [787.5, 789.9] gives -0.2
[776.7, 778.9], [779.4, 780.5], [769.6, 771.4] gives 0.1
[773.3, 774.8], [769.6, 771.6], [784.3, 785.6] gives 0.2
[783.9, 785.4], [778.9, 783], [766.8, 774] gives 1.6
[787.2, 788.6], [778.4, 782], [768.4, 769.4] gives 0.3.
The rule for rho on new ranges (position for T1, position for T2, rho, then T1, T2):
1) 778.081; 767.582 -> 1.00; 161.8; 171.8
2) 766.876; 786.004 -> 1.00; 155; 168.1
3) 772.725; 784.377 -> 1.01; 168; 166.2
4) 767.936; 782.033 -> 1.00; 170.6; 184.9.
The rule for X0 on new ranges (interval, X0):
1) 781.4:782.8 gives 1.75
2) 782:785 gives 1.81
